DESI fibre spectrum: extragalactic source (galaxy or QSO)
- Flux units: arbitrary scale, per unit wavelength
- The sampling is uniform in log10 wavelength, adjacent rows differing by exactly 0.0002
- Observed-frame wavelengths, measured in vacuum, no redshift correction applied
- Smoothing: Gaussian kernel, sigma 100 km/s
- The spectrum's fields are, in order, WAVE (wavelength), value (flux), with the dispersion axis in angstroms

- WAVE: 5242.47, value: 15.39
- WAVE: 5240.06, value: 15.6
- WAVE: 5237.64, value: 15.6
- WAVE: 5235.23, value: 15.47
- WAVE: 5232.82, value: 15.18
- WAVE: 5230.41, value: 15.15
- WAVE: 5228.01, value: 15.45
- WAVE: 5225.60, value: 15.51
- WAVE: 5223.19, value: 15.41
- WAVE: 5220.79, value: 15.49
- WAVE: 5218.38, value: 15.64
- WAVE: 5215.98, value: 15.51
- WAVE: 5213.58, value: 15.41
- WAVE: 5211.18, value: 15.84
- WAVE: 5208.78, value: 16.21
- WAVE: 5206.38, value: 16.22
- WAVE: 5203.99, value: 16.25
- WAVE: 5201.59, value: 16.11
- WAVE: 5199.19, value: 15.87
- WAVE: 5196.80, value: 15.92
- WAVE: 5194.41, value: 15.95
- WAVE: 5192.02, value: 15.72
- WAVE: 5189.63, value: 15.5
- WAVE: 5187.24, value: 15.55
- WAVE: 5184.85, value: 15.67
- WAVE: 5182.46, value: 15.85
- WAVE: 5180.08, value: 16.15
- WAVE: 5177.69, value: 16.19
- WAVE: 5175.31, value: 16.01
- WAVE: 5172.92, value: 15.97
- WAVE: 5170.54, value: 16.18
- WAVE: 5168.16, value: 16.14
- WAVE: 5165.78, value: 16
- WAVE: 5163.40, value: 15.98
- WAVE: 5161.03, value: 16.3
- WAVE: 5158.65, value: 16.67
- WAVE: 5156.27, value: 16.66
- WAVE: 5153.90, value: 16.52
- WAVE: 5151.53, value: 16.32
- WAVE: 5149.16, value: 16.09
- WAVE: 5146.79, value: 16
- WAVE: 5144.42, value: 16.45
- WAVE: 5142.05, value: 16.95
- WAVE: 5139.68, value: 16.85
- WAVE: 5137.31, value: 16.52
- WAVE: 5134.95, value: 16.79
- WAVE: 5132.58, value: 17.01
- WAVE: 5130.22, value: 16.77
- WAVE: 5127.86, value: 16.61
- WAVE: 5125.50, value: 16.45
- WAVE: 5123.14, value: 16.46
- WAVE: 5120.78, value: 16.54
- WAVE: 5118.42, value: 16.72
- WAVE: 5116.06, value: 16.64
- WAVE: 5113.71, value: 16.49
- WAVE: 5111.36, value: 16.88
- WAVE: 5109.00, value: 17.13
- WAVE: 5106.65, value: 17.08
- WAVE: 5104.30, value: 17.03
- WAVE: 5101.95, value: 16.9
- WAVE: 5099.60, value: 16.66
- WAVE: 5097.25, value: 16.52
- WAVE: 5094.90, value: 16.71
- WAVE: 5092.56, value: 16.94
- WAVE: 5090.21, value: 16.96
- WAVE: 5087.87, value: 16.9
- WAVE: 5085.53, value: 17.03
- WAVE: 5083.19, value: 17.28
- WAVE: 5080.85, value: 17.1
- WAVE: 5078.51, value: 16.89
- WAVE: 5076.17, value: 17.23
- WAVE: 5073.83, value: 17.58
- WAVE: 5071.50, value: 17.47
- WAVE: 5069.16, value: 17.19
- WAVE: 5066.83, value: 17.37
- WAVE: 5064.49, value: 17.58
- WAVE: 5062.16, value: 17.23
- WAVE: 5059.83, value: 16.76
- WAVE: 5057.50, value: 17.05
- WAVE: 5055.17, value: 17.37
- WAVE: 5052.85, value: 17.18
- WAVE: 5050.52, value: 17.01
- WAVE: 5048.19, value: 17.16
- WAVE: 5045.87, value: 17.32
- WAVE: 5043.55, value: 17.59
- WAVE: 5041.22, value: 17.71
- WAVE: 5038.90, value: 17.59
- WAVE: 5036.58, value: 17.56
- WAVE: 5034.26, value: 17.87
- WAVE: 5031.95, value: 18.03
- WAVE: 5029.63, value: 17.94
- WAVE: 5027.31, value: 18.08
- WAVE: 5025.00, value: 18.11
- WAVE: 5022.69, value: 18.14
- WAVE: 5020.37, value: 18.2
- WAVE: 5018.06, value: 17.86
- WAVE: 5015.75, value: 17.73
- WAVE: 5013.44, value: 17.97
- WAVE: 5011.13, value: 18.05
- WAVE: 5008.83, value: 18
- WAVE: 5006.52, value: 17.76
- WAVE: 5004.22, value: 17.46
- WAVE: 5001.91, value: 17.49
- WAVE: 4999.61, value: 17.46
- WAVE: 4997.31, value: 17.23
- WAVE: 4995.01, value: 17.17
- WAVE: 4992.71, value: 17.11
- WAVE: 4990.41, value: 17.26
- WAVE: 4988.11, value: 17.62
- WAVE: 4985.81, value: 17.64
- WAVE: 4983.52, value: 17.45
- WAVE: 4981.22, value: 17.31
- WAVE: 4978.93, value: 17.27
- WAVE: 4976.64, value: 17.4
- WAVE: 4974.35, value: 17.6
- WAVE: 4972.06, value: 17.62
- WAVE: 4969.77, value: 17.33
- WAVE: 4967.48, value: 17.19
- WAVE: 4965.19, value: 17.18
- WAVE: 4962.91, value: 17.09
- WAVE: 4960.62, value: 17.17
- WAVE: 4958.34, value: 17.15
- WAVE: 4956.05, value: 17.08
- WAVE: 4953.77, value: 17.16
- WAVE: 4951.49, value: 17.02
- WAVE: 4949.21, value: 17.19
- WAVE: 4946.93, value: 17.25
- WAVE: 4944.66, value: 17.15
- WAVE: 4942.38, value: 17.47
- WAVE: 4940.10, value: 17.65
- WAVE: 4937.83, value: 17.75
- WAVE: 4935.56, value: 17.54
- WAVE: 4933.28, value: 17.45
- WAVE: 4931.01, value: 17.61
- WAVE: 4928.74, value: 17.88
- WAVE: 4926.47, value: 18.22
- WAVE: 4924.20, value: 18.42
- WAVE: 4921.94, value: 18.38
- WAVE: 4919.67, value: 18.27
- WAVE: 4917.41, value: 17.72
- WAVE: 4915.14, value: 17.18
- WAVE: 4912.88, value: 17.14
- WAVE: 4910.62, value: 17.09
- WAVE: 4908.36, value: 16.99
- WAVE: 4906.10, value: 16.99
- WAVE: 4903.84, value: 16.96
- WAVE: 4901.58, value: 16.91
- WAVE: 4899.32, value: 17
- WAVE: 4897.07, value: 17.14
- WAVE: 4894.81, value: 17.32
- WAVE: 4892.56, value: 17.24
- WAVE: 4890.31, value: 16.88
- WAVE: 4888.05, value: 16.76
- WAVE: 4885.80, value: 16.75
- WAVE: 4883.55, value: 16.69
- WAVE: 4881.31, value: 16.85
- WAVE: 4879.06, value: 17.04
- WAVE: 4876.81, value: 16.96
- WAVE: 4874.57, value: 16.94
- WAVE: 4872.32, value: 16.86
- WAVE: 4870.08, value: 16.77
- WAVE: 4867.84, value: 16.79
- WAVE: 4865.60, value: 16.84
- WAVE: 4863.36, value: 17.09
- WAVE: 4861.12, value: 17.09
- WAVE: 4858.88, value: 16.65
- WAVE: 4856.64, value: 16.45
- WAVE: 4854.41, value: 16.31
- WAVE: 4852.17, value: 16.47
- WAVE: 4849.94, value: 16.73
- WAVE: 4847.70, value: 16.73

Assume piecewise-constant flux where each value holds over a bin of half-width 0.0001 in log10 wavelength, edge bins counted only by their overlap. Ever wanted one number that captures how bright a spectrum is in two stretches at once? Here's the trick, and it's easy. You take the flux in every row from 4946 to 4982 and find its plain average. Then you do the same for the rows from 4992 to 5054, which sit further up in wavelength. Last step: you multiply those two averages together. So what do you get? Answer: 305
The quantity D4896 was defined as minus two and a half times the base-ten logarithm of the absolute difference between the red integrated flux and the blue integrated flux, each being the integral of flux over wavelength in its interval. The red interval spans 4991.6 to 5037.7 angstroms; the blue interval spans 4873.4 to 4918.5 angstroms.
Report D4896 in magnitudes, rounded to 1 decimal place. -4.3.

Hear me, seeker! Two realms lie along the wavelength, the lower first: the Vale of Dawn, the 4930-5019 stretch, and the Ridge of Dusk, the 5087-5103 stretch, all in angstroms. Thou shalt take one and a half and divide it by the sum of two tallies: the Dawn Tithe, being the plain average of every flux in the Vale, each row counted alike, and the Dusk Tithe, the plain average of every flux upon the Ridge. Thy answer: 0.0438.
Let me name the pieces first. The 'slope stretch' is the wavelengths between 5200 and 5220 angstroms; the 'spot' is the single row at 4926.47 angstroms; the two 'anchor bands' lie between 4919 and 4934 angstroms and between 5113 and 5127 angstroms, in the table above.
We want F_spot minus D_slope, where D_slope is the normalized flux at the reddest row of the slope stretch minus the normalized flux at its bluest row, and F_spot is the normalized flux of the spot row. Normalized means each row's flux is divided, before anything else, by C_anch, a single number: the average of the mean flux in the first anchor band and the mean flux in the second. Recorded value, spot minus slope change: 1.08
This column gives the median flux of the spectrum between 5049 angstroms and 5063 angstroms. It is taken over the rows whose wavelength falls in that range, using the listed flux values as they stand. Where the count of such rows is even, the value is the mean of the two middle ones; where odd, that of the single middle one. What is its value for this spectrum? 17.1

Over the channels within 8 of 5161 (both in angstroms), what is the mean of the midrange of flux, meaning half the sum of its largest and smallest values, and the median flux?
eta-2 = 16.3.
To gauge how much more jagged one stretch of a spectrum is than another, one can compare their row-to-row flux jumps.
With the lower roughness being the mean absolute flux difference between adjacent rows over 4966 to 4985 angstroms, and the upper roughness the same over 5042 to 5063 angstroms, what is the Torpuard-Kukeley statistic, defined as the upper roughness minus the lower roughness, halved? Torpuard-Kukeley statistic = 0.06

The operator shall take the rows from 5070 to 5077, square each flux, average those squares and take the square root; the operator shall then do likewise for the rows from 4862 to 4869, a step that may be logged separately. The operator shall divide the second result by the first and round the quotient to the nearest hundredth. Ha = 0.97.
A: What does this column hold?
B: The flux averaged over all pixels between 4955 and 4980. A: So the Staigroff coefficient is 17.28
